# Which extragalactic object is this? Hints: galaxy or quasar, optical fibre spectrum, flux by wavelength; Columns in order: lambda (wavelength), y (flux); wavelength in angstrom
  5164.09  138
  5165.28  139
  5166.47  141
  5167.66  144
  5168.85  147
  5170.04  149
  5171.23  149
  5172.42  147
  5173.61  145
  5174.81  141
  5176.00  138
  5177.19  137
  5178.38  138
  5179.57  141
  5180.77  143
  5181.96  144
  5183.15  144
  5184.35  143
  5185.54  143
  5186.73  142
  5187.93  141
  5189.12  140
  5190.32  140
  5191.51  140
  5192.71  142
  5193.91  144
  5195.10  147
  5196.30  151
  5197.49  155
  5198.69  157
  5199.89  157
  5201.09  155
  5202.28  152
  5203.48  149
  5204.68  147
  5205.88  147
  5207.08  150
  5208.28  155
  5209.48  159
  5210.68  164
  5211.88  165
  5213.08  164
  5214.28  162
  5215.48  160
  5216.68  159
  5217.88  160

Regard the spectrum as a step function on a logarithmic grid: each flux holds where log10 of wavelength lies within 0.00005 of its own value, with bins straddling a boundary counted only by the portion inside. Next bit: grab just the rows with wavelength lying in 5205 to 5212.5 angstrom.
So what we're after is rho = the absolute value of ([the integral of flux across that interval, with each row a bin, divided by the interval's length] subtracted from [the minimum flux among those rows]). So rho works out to 9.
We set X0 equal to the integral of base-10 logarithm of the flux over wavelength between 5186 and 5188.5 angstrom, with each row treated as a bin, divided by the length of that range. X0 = 2.15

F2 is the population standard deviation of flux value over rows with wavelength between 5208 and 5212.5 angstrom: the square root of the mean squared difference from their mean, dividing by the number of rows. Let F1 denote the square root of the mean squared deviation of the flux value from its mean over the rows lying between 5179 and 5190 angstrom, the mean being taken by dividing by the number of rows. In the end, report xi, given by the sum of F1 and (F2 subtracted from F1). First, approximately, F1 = 1.3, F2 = 4.0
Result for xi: -1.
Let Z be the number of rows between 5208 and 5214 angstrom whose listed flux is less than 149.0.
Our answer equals 0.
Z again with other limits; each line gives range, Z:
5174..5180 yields 5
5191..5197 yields 4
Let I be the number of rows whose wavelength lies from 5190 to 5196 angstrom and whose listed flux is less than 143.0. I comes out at 3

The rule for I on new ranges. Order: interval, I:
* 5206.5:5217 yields 0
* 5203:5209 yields 0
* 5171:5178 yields 3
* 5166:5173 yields 1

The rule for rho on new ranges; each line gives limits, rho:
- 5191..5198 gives 6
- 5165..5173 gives 6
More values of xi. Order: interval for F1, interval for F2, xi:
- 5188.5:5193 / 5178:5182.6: -1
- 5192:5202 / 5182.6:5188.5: 10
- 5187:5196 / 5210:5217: 3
